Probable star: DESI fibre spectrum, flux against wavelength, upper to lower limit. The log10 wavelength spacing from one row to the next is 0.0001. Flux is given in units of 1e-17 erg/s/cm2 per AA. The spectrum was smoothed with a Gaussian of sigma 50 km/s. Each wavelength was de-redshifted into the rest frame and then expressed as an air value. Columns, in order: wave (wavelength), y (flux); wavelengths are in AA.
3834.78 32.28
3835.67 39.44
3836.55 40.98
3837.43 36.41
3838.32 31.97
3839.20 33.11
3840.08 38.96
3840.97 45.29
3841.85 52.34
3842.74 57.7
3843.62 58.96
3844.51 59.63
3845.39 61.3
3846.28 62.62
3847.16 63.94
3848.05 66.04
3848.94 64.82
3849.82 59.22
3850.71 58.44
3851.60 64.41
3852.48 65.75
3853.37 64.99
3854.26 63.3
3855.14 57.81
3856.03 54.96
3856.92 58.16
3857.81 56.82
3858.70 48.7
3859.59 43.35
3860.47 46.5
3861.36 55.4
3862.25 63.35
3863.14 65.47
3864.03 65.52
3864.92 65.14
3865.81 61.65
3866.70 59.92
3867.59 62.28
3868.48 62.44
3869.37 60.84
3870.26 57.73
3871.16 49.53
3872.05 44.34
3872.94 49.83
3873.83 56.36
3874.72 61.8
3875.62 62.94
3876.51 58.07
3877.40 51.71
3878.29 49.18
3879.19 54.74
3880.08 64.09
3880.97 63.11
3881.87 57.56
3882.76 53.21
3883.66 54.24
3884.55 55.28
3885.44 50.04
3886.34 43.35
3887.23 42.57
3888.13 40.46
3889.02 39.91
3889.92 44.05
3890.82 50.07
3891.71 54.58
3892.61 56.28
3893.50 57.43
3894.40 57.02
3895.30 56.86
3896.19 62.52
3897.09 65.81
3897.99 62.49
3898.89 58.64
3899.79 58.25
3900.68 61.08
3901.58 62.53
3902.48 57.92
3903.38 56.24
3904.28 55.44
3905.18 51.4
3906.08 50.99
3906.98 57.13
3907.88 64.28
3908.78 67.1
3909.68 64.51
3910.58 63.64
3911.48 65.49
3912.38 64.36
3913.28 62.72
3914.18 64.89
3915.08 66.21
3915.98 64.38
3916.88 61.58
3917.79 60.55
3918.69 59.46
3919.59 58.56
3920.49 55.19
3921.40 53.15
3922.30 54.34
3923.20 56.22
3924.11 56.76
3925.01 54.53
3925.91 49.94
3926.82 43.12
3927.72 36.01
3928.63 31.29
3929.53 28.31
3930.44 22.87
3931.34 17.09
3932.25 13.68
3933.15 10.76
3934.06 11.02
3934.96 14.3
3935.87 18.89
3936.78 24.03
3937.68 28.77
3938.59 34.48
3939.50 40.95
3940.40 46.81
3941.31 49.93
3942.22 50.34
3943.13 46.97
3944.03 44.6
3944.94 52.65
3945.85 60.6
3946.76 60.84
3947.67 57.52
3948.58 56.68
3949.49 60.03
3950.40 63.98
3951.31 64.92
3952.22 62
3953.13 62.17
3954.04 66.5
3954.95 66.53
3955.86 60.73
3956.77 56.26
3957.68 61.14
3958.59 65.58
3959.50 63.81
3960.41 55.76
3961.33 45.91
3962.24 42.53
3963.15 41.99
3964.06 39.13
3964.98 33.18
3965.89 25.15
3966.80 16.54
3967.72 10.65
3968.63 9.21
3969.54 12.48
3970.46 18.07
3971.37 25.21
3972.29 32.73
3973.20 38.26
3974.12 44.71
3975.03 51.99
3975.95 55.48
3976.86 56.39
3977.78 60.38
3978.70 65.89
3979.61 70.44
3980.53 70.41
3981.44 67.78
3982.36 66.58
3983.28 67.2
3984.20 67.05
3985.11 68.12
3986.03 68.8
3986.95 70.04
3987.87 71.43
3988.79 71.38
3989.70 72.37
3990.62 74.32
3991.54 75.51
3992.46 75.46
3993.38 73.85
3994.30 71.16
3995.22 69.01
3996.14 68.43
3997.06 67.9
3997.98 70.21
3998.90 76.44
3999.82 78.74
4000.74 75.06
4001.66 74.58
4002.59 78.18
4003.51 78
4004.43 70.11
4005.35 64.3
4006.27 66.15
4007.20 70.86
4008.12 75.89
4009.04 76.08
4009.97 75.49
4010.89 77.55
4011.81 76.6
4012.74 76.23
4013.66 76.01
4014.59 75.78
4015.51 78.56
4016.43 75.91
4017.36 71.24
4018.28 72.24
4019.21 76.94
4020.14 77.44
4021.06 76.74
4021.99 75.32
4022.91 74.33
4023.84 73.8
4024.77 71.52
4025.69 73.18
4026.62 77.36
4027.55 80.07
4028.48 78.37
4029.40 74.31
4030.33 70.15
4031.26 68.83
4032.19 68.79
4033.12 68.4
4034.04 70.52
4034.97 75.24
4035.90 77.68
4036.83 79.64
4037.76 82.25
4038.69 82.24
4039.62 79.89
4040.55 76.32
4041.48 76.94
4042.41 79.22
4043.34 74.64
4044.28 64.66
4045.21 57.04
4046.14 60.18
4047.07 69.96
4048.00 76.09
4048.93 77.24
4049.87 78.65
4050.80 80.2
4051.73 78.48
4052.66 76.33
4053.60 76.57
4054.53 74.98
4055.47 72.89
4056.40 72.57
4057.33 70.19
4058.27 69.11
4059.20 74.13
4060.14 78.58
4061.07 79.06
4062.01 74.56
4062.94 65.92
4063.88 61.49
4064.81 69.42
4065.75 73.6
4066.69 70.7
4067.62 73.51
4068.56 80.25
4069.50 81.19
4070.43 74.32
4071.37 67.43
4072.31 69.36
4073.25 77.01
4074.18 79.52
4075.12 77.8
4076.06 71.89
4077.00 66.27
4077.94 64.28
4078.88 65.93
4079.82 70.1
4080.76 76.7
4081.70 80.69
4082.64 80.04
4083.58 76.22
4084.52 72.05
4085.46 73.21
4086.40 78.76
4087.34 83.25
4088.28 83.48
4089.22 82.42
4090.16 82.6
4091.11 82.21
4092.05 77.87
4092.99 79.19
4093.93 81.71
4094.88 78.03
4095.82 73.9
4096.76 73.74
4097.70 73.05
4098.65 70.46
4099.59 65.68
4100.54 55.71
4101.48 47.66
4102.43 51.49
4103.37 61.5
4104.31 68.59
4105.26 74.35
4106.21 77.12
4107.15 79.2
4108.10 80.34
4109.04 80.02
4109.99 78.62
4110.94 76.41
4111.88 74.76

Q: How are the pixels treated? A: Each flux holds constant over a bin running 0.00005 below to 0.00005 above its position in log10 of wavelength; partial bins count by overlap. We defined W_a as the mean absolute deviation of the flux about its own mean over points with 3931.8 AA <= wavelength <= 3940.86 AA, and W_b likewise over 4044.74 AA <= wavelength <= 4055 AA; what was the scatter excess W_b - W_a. -5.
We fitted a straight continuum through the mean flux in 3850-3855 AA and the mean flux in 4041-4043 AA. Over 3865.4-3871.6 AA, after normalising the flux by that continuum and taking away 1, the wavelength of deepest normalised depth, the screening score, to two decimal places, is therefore 3871.16 AA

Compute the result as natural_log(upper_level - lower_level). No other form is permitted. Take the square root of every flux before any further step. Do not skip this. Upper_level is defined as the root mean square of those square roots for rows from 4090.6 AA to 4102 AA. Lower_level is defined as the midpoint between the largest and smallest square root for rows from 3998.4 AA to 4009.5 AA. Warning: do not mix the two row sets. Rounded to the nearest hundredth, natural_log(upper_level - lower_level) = -4.16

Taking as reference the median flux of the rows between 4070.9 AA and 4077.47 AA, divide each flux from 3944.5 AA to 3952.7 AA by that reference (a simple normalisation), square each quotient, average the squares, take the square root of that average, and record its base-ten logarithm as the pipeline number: -0.08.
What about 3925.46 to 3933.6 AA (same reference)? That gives -0.37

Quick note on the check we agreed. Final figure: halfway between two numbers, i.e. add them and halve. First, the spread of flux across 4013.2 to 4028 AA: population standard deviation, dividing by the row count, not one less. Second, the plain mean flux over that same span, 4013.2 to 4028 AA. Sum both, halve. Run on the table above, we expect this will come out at 38.9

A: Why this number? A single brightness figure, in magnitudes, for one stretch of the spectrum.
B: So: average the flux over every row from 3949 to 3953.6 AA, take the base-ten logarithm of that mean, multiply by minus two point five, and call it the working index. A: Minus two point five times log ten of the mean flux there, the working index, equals -4.5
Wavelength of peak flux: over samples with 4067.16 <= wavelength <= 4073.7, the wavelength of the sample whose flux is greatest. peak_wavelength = 4069.50 AA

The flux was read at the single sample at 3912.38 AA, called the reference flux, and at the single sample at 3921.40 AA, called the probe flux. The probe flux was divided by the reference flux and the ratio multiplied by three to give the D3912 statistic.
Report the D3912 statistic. 2.5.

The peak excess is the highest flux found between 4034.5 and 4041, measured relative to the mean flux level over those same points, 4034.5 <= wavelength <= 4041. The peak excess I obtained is 3.2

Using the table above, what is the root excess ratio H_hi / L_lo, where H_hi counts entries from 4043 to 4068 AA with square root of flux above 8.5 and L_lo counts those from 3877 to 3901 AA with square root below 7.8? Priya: 0.8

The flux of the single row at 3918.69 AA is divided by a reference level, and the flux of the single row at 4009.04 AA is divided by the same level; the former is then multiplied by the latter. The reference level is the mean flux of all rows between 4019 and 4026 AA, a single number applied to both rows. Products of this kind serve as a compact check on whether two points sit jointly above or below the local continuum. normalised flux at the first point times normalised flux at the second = 0.81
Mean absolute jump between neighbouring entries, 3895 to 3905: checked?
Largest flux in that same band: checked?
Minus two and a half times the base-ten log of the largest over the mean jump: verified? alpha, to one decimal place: -3.4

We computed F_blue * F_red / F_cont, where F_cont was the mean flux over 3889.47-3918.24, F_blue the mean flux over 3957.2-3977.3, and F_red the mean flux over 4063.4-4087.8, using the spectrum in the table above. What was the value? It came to 48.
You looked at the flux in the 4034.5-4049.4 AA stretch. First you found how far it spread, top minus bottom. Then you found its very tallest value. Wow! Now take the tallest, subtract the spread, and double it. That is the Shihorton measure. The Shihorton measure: 114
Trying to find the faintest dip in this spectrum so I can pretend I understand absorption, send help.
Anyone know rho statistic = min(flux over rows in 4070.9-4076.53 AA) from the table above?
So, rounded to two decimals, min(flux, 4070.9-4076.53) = 67.43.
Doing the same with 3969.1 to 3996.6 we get 12.48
